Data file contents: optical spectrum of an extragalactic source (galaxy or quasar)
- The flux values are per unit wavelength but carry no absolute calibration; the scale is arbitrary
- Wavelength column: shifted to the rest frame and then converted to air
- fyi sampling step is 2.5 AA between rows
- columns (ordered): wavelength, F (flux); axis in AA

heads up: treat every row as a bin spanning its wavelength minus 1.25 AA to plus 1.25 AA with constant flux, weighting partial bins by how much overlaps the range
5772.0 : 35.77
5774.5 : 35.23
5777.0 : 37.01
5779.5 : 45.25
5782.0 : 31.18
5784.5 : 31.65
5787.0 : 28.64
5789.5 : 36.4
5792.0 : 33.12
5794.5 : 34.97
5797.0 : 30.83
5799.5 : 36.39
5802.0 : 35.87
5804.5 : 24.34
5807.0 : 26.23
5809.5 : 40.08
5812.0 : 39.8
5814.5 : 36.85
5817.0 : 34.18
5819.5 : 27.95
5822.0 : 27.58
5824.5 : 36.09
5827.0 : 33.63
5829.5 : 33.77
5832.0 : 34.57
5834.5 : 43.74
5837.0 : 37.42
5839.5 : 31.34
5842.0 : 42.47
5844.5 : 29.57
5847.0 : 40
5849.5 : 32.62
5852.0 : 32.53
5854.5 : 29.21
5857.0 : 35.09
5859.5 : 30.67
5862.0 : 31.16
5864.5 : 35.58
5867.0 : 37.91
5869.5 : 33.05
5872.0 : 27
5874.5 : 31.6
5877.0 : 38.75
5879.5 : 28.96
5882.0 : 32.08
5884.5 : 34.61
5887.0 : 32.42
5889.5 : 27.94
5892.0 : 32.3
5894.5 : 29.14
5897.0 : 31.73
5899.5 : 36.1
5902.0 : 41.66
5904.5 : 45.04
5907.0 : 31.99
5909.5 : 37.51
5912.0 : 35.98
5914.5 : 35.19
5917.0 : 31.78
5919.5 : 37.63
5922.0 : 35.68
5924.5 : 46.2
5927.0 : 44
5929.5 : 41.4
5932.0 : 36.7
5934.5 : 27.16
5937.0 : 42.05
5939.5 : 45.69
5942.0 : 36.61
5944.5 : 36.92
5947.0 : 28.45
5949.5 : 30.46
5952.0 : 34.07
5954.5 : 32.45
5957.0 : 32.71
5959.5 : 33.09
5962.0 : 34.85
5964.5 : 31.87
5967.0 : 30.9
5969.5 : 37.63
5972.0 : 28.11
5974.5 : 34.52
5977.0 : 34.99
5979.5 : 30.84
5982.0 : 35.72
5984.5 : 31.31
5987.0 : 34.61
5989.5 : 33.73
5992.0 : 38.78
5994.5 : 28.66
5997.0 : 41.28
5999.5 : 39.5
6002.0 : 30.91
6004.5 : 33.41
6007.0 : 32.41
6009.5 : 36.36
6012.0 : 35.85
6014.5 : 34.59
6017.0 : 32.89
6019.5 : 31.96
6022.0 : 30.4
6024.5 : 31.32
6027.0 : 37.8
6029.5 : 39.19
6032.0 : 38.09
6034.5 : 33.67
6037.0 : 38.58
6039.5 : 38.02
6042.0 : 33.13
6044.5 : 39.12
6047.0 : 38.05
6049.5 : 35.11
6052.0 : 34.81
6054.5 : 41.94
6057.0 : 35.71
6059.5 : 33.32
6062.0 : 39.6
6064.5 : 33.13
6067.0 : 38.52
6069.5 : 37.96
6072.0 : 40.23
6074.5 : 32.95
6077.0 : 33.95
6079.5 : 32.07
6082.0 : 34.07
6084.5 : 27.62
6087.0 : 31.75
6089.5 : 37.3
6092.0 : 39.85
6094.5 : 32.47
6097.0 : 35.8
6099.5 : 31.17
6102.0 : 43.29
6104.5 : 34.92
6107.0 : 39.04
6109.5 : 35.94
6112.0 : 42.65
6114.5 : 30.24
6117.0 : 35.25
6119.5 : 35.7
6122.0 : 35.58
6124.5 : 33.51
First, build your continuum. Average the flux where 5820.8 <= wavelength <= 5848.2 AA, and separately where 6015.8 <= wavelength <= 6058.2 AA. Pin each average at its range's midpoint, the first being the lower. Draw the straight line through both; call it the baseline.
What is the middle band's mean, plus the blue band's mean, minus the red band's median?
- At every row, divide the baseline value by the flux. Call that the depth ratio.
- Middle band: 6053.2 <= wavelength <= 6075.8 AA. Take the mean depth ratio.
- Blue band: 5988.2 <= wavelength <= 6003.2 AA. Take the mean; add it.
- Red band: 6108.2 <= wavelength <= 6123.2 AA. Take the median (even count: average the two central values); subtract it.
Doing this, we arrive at 0.99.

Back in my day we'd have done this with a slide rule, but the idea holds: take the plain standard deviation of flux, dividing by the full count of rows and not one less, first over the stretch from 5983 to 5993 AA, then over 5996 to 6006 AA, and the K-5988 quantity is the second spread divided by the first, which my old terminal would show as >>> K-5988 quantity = 1.6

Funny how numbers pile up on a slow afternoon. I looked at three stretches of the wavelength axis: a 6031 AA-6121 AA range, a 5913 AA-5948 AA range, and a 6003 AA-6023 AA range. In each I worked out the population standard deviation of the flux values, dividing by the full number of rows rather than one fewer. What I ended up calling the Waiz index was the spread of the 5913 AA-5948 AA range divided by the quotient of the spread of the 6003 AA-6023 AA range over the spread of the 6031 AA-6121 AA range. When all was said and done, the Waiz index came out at 10.7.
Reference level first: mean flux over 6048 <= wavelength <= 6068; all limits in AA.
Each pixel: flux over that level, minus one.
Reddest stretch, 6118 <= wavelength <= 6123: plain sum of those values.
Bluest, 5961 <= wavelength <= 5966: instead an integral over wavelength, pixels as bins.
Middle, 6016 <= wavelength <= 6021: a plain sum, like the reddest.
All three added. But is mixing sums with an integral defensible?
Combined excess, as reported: -0.7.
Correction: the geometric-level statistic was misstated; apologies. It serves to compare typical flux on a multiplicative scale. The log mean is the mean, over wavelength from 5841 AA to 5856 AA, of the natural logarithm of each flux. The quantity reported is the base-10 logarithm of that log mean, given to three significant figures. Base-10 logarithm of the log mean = 0.547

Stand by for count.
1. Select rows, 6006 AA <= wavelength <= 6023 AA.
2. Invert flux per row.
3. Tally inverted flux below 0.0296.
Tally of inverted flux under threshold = 3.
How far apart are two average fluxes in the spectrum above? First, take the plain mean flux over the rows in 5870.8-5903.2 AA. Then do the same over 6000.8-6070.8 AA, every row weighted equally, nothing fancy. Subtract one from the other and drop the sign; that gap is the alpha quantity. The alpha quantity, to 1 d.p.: 2.9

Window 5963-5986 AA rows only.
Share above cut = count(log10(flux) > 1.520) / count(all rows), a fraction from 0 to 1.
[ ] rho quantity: 0.44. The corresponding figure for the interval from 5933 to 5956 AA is 0.56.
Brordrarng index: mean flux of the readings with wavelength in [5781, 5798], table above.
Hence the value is 32.4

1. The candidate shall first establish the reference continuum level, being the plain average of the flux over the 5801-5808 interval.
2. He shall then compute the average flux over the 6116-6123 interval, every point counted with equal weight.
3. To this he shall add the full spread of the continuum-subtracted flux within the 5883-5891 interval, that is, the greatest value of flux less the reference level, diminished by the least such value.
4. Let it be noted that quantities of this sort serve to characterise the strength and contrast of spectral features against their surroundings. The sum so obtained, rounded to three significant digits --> 42.2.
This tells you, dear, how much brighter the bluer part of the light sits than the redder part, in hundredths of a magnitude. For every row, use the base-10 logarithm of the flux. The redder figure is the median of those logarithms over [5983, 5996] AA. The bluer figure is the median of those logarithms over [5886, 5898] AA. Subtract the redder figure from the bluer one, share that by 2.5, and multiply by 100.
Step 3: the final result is -1.1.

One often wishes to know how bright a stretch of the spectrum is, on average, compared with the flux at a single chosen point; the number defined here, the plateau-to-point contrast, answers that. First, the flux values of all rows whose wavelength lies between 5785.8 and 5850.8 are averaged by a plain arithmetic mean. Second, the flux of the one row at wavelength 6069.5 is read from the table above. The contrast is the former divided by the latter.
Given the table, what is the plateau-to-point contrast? 0.90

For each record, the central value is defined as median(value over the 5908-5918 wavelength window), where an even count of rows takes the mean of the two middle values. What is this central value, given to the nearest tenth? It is 35.6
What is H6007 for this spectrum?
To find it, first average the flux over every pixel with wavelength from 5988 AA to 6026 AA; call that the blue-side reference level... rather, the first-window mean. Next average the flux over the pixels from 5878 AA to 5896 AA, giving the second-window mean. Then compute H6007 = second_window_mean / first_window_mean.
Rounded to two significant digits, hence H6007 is 0.91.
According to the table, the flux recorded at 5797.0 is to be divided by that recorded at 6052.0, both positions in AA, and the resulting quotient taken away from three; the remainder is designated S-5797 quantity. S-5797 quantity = 2.114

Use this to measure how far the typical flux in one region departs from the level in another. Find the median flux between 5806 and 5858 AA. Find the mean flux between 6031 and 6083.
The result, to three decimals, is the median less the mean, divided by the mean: -0.058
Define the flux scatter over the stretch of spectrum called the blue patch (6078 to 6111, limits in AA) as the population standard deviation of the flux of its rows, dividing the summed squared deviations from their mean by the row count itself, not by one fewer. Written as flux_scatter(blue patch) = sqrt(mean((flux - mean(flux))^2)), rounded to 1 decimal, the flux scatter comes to 4.0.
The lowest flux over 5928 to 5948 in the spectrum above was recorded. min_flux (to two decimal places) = 27.16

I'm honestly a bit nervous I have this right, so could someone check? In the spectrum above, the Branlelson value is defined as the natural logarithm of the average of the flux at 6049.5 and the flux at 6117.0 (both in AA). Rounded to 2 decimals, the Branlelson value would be 3.56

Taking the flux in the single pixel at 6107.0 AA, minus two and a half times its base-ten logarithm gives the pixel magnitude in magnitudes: -3.98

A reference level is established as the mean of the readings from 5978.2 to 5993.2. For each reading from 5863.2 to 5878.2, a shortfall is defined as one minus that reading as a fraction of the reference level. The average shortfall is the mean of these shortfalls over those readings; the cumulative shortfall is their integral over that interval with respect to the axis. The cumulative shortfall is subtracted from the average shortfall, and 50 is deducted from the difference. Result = -50.08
